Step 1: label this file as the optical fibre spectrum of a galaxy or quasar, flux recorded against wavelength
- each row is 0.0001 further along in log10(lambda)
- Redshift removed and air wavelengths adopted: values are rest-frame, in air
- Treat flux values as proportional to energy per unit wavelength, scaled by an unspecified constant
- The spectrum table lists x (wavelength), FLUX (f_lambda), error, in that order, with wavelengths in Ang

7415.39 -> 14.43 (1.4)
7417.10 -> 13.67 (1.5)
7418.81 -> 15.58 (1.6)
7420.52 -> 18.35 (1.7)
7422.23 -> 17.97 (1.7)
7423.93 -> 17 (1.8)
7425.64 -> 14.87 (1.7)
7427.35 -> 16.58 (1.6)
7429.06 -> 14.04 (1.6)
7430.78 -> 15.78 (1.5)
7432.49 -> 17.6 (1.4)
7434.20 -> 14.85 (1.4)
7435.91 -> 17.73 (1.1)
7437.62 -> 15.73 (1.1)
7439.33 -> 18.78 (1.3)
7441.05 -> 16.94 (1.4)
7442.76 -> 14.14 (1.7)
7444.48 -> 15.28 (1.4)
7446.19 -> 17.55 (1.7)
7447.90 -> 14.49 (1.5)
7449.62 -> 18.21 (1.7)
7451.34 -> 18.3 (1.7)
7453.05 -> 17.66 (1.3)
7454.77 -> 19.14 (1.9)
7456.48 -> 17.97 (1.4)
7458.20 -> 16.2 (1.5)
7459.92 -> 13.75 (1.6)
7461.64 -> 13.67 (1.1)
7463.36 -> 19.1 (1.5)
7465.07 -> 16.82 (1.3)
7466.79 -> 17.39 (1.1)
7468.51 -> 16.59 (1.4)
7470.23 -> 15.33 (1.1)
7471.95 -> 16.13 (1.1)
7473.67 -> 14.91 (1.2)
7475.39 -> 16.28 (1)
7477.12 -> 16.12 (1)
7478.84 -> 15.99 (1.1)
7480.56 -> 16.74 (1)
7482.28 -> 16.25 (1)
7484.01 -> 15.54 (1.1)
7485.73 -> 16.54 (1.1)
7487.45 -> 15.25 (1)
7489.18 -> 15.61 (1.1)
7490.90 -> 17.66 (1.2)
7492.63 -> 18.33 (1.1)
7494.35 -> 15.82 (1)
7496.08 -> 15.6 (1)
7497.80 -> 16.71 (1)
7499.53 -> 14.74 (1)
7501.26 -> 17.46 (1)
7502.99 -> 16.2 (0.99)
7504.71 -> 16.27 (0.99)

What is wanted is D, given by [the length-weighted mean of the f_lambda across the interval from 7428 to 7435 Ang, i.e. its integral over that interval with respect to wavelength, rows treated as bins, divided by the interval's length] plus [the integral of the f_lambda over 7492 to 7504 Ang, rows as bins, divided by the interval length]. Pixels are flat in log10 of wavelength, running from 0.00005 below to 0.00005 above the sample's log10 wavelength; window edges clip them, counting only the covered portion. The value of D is 32.0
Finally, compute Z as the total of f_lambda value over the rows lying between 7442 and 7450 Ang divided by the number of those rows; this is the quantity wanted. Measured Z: 15.9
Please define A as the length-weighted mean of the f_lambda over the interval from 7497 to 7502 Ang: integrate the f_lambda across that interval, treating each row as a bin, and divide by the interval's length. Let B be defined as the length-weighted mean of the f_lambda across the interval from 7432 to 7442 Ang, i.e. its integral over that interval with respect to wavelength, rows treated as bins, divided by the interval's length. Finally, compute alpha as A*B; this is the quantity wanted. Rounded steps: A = 16.2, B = 16.9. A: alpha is 275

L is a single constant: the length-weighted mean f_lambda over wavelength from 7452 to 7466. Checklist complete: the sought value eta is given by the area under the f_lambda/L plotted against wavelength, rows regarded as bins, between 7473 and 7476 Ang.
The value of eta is 2.8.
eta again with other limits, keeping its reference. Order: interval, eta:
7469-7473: 3.8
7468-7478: 9.4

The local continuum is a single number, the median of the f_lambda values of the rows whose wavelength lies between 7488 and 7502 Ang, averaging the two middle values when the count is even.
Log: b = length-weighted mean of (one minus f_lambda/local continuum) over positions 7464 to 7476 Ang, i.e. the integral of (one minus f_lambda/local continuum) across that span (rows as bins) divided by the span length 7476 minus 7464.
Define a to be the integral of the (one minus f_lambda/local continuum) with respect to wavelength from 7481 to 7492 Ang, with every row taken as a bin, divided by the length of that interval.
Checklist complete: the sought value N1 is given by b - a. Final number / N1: 0.00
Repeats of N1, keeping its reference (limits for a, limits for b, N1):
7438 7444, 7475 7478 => 0.02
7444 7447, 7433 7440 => -0.01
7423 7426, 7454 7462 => -0.01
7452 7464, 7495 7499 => 0.05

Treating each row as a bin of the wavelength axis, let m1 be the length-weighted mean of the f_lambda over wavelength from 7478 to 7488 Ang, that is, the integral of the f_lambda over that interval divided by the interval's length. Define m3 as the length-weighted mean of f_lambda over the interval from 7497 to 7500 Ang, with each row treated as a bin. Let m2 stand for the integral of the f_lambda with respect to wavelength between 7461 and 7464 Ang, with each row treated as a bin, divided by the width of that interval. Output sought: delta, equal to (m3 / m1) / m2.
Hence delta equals 0.060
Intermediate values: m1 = 16.1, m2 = 16.4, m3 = 15.8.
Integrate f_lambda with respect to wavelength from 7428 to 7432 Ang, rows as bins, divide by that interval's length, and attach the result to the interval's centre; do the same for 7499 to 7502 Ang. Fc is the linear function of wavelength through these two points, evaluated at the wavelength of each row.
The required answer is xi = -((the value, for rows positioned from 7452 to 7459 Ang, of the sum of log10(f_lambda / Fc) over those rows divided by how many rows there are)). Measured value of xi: -0.06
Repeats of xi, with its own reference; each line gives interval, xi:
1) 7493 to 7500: 0.01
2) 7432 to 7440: -0.04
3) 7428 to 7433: -0.01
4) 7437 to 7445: -0.02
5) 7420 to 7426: -0.05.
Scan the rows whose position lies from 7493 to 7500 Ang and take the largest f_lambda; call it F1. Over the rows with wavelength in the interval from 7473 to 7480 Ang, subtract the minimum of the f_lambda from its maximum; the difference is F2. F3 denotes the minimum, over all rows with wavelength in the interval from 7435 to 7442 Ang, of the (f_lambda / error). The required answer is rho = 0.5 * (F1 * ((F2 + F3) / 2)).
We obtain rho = 56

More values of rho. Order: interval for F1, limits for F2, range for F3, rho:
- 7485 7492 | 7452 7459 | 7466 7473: 65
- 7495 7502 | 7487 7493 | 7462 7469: 65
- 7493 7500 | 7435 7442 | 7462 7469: 62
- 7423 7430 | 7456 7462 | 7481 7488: 78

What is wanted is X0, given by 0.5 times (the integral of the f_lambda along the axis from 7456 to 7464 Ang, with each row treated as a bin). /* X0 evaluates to 64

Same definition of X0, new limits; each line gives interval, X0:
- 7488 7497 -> 75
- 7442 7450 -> 63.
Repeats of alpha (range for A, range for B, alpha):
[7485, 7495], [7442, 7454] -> 274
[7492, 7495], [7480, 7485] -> 276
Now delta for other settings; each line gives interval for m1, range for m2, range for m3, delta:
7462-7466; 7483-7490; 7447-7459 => 0.064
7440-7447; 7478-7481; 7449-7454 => 0.069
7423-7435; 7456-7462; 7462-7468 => 0.071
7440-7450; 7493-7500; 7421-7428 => 0.065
